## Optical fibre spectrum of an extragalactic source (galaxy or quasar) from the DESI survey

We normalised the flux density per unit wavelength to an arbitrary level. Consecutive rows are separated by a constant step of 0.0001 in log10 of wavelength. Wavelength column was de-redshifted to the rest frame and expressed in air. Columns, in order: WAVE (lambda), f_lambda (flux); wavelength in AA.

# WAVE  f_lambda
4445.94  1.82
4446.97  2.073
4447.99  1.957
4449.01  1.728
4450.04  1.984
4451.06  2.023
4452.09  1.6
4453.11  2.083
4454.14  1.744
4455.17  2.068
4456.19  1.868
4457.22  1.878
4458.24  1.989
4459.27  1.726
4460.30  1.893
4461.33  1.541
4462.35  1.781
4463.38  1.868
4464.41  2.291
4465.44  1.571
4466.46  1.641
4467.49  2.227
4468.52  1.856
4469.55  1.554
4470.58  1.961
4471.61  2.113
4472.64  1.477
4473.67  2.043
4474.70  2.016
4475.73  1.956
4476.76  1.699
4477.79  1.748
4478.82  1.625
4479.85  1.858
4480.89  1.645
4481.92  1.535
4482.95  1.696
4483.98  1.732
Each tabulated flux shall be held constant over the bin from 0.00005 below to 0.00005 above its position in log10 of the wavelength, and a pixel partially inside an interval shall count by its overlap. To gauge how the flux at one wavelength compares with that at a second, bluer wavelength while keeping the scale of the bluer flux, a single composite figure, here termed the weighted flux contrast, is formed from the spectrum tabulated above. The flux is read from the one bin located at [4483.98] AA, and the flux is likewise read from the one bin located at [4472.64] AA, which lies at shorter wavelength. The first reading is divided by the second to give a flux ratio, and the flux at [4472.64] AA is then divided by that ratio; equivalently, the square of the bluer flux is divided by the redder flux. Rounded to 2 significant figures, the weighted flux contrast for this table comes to 1.3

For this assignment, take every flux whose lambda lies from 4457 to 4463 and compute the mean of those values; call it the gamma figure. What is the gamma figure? 1.80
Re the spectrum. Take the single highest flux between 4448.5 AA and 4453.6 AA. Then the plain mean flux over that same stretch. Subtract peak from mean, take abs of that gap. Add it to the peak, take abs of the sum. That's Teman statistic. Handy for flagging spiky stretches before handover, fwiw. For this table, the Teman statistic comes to 2.28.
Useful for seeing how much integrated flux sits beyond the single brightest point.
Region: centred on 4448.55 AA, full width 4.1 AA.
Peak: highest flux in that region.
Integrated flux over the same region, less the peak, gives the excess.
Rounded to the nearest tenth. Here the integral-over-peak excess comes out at 5.9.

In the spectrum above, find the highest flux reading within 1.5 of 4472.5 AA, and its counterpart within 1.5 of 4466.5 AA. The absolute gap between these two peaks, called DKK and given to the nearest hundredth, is 0.11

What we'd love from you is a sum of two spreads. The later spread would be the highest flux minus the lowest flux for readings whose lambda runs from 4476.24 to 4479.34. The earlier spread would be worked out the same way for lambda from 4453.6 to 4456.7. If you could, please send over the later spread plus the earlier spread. 0.45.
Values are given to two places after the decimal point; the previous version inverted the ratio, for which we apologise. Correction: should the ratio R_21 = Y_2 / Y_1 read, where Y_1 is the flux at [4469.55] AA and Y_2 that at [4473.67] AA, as 1.31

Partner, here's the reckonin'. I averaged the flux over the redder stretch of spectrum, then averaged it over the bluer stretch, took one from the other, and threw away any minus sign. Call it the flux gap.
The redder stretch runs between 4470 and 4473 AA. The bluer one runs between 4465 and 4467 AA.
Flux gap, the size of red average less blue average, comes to 0.24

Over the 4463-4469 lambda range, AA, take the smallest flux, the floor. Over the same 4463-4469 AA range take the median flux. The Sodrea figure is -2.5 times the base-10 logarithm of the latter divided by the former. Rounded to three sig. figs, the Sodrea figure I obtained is -0.185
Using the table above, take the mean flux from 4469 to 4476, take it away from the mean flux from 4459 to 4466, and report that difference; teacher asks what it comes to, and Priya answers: -0.06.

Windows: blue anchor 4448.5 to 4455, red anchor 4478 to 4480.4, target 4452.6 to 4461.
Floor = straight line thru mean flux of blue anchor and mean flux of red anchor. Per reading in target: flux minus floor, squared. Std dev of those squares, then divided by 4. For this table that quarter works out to 0.005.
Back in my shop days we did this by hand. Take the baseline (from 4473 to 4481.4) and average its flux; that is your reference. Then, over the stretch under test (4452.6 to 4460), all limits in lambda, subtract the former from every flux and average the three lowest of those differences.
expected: -0.04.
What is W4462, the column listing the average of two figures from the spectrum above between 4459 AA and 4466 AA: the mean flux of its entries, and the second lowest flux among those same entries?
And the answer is 1.69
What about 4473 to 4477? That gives 1.94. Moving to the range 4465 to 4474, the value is 1.69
